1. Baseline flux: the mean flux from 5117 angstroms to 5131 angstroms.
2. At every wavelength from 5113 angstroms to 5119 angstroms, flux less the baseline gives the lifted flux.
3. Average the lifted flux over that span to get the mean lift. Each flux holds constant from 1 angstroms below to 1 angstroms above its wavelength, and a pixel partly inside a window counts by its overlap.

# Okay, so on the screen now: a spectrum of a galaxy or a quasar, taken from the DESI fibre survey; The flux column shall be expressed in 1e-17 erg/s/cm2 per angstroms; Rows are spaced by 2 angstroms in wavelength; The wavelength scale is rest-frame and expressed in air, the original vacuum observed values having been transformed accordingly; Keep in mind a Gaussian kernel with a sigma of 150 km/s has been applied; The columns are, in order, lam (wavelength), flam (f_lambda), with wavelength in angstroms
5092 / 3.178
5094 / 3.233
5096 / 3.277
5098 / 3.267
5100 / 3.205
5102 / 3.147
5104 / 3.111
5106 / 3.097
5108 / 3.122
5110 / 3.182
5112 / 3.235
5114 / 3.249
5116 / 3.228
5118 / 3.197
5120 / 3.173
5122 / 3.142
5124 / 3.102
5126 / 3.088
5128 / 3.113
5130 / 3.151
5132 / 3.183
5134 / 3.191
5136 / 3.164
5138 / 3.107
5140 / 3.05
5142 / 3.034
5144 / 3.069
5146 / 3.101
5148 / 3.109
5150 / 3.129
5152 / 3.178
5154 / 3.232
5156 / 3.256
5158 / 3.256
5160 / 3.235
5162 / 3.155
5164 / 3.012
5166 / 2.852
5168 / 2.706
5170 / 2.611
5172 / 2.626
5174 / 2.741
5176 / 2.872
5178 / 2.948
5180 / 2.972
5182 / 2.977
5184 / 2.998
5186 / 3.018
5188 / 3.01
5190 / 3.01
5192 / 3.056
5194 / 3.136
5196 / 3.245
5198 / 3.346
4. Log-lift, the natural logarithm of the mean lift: -2.45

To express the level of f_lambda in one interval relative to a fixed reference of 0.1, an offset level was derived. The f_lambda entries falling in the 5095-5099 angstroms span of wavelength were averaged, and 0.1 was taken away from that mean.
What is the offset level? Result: 3.17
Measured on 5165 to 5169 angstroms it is 2.68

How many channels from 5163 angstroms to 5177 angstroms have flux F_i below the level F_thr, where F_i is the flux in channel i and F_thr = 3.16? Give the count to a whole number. 7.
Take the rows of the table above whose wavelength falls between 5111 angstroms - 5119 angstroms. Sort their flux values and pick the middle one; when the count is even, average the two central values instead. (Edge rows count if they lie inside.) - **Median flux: 3.23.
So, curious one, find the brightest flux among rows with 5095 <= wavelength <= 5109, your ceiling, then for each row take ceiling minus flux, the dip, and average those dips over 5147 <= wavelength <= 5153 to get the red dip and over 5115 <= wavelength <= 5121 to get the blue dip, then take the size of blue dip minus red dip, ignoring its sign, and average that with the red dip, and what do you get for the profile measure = 0.10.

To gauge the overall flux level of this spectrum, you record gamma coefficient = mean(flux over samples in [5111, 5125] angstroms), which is 3.19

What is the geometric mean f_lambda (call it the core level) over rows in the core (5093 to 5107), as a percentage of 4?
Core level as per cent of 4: 79.8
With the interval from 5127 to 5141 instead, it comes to 78.4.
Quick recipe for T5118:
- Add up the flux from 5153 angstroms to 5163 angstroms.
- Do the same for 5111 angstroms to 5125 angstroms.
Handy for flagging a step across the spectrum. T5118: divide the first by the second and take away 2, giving -1.28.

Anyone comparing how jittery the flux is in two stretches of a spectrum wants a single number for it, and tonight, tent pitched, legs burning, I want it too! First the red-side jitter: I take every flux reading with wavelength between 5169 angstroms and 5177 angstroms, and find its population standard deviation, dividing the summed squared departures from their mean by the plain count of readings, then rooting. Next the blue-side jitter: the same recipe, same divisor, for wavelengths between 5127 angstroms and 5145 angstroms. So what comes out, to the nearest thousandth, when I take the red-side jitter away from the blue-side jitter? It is -0.050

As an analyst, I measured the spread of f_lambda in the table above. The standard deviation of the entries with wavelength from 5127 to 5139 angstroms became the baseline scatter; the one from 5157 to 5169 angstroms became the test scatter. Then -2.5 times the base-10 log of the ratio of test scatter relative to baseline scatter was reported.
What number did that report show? -2.0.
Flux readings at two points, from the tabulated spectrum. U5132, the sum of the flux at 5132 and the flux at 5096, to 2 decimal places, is 6.46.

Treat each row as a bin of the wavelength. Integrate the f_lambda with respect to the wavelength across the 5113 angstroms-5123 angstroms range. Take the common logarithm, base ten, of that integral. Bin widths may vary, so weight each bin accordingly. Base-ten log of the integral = 1.50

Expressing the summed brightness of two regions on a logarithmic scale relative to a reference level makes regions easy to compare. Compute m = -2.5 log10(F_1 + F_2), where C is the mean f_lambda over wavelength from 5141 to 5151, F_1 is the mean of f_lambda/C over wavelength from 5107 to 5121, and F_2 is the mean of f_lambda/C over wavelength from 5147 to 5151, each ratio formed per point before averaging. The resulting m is -0.777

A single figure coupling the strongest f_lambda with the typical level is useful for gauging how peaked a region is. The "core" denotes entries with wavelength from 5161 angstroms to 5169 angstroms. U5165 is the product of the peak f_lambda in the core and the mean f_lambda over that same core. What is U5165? 9.2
